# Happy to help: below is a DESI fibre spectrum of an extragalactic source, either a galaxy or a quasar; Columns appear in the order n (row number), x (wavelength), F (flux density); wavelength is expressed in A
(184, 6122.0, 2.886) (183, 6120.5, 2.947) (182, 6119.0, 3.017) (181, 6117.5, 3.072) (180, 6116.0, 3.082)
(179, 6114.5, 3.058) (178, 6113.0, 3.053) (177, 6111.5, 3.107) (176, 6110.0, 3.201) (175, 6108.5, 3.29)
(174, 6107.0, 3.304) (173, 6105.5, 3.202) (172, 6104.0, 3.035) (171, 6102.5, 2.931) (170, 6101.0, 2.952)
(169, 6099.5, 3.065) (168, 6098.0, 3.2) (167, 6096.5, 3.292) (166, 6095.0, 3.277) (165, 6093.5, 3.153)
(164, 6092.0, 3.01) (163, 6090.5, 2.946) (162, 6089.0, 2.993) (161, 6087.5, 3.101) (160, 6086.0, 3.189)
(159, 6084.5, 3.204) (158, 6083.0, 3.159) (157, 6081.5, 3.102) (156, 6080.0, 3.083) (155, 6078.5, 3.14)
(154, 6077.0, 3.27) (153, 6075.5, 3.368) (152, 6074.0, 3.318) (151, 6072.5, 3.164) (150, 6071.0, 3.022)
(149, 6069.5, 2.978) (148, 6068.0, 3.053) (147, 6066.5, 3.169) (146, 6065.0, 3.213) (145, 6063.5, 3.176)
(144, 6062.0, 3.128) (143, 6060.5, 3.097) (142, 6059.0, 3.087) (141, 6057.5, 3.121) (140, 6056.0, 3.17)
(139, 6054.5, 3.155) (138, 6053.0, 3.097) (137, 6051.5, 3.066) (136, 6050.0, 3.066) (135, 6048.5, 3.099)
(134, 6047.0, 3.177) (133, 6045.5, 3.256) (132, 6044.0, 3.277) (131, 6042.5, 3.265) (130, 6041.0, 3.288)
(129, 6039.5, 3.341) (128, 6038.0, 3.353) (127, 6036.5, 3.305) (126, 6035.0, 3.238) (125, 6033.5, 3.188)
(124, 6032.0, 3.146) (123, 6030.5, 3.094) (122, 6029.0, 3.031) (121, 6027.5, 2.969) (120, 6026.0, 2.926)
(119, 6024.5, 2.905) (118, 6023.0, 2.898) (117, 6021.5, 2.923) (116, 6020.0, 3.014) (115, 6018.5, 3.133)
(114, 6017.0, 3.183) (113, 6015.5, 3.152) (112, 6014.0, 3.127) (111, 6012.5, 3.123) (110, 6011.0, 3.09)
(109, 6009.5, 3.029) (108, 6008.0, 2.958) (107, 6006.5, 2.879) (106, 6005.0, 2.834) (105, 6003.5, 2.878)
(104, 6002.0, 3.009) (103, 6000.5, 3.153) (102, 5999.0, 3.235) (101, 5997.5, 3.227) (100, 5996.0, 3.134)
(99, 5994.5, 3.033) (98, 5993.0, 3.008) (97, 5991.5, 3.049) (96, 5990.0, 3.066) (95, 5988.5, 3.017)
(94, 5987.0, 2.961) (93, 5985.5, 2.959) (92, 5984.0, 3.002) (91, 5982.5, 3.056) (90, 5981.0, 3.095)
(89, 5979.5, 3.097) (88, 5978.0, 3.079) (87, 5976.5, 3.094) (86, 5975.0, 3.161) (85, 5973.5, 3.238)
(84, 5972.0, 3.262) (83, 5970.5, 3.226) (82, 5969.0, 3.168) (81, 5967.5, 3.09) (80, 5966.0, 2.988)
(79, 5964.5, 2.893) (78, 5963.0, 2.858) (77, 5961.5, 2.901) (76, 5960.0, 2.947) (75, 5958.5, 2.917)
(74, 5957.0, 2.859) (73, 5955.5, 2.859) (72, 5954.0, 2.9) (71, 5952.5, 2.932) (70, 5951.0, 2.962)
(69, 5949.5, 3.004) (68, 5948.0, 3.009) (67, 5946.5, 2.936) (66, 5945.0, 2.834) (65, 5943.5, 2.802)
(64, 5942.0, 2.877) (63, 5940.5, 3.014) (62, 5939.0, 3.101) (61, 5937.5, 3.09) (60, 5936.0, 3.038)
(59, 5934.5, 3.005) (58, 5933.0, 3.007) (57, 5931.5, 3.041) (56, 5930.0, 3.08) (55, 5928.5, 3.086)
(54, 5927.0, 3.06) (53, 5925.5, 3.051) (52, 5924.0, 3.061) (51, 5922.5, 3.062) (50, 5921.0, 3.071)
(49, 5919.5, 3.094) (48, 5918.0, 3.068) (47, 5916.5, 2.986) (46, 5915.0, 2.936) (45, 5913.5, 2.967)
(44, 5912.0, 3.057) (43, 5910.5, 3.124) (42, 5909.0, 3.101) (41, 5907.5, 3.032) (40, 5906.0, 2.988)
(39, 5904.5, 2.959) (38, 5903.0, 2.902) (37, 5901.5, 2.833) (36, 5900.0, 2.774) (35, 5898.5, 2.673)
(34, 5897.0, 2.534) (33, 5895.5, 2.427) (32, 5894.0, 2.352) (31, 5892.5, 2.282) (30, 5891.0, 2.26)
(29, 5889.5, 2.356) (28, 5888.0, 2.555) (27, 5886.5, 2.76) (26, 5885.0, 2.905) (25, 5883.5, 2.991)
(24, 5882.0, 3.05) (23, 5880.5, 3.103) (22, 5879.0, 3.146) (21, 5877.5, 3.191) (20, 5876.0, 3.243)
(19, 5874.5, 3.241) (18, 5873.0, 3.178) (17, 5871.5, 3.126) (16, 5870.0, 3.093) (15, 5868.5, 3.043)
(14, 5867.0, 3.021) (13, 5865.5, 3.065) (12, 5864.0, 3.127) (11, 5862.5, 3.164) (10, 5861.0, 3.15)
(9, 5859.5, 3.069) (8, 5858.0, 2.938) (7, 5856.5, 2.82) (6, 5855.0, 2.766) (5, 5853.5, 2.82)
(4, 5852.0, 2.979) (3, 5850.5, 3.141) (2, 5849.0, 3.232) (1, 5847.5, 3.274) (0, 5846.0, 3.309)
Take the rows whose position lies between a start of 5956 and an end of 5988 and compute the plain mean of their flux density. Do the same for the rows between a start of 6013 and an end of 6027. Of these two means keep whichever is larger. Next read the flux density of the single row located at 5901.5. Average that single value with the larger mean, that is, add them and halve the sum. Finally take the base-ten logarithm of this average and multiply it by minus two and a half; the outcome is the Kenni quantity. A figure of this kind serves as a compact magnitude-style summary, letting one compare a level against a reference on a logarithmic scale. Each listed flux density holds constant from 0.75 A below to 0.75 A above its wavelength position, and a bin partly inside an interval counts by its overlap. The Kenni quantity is -1.17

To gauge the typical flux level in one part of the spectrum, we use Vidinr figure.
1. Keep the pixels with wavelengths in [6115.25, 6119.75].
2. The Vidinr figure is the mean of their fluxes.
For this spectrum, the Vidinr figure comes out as 3.06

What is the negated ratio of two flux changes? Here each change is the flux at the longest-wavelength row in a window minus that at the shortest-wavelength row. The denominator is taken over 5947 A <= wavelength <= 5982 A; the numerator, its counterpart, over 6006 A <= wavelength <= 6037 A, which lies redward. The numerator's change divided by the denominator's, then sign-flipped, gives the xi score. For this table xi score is -5.0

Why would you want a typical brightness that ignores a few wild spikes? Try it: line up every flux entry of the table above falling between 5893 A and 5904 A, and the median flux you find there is 2.67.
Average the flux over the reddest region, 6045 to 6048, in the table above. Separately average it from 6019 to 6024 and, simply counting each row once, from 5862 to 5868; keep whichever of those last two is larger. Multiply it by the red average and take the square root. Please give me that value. 3.15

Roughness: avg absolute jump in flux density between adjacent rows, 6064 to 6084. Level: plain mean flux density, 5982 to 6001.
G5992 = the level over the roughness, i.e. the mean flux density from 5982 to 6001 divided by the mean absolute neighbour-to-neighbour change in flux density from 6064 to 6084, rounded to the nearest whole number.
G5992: 37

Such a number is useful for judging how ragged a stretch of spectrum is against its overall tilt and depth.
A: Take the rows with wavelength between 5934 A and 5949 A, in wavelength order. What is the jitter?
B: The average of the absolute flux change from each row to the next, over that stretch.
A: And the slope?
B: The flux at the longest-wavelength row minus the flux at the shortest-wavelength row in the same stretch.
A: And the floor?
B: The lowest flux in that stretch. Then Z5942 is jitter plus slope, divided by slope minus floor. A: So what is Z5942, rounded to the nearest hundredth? -0.03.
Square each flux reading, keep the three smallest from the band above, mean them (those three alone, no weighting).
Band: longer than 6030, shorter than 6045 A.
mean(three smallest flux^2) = 9.9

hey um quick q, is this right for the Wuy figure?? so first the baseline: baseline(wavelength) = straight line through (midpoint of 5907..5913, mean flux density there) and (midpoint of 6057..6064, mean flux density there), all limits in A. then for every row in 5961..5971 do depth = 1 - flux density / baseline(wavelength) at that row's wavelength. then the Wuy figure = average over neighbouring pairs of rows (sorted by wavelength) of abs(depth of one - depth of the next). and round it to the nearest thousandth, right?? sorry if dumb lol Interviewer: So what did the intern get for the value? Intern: 0.022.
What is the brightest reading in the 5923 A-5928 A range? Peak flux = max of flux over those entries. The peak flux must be 3.061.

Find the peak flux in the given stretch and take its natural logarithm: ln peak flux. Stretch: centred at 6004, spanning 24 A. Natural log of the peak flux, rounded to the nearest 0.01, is 1.17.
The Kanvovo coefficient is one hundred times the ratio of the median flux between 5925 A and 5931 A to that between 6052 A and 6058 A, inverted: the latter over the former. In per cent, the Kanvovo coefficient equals 102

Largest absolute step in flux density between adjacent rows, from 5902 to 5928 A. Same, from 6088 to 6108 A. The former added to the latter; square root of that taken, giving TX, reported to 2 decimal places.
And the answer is 0.51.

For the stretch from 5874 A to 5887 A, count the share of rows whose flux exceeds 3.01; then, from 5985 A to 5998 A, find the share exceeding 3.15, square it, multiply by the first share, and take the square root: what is 0.09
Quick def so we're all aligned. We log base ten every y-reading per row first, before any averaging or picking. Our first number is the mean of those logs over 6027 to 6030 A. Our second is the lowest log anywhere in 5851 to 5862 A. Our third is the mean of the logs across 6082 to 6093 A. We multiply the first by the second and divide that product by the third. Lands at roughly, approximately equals 0.43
